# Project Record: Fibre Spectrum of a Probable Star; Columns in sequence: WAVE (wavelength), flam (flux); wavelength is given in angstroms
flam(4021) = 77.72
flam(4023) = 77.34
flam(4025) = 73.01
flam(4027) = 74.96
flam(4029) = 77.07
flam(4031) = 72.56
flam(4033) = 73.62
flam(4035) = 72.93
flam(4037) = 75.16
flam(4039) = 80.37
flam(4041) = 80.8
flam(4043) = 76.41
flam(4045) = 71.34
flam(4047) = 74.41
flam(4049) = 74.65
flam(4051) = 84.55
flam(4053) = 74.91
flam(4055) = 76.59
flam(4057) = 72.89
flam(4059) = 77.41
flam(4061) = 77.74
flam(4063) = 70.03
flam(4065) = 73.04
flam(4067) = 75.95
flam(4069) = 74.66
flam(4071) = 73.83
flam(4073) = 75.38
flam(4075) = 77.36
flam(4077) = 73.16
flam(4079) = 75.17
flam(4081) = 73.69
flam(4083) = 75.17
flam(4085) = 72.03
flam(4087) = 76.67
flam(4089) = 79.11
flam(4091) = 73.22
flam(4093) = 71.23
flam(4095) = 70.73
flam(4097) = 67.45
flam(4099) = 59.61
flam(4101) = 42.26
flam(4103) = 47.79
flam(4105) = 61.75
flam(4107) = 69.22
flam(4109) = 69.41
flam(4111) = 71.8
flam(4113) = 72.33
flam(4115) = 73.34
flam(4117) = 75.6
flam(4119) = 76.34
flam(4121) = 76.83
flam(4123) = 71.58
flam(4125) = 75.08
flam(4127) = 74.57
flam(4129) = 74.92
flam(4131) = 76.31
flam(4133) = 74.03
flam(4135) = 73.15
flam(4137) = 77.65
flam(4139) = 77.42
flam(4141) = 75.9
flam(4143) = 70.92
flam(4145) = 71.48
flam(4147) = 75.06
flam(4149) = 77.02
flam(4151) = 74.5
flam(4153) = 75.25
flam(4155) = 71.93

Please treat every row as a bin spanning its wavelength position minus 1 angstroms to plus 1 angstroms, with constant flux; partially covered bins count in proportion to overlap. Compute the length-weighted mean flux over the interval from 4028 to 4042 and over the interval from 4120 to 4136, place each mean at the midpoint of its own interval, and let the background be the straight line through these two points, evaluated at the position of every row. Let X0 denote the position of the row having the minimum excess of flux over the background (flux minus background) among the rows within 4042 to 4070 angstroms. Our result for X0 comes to 4063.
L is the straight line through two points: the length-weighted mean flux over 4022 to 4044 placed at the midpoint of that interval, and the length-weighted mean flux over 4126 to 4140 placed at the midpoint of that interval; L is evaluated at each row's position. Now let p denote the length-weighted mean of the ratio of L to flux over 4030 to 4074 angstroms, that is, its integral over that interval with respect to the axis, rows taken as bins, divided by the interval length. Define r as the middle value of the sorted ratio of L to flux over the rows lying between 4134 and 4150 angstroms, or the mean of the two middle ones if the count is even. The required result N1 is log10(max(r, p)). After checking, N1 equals 0.003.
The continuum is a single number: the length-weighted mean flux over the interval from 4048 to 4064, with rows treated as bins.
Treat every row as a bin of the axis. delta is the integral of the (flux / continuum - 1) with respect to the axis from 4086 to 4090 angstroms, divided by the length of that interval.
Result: 0.024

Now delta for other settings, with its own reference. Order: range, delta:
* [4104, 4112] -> -0.106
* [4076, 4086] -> -0.030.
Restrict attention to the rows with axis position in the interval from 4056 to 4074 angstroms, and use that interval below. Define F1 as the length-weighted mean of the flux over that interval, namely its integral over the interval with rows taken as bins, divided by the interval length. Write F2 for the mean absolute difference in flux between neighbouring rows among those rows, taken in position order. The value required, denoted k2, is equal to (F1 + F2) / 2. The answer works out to 38.7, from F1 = 74.5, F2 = 2.8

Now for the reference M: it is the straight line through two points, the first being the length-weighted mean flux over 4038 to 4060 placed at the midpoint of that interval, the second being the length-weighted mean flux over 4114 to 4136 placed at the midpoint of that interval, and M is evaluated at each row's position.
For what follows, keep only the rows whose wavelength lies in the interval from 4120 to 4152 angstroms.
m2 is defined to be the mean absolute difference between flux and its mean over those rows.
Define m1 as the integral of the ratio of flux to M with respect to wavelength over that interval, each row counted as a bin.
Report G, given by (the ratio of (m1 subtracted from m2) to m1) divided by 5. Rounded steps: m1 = 32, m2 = 2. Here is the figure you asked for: -0.190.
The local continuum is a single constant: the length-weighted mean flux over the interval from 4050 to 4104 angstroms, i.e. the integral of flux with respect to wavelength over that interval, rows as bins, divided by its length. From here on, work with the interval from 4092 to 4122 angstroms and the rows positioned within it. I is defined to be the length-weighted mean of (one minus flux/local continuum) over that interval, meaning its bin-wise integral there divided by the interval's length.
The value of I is 0.068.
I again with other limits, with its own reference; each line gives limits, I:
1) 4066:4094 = -0.040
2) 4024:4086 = -0.046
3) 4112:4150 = -0.039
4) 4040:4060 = -0.062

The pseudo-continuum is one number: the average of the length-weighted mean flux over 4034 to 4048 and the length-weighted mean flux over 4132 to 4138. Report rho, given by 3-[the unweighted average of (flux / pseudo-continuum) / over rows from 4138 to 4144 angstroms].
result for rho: 2.01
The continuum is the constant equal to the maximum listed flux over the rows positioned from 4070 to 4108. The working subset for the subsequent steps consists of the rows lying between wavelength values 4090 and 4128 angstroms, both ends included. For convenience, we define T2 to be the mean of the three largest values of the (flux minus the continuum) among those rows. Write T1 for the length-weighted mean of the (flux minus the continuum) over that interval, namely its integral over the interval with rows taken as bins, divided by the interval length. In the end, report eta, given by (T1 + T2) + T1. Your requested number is -24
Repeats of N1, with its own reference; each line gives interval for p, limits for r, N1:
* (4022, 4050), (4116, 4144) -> 0.003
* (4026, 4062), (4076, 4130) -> 0.015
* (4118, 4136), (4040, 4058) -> 0.005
